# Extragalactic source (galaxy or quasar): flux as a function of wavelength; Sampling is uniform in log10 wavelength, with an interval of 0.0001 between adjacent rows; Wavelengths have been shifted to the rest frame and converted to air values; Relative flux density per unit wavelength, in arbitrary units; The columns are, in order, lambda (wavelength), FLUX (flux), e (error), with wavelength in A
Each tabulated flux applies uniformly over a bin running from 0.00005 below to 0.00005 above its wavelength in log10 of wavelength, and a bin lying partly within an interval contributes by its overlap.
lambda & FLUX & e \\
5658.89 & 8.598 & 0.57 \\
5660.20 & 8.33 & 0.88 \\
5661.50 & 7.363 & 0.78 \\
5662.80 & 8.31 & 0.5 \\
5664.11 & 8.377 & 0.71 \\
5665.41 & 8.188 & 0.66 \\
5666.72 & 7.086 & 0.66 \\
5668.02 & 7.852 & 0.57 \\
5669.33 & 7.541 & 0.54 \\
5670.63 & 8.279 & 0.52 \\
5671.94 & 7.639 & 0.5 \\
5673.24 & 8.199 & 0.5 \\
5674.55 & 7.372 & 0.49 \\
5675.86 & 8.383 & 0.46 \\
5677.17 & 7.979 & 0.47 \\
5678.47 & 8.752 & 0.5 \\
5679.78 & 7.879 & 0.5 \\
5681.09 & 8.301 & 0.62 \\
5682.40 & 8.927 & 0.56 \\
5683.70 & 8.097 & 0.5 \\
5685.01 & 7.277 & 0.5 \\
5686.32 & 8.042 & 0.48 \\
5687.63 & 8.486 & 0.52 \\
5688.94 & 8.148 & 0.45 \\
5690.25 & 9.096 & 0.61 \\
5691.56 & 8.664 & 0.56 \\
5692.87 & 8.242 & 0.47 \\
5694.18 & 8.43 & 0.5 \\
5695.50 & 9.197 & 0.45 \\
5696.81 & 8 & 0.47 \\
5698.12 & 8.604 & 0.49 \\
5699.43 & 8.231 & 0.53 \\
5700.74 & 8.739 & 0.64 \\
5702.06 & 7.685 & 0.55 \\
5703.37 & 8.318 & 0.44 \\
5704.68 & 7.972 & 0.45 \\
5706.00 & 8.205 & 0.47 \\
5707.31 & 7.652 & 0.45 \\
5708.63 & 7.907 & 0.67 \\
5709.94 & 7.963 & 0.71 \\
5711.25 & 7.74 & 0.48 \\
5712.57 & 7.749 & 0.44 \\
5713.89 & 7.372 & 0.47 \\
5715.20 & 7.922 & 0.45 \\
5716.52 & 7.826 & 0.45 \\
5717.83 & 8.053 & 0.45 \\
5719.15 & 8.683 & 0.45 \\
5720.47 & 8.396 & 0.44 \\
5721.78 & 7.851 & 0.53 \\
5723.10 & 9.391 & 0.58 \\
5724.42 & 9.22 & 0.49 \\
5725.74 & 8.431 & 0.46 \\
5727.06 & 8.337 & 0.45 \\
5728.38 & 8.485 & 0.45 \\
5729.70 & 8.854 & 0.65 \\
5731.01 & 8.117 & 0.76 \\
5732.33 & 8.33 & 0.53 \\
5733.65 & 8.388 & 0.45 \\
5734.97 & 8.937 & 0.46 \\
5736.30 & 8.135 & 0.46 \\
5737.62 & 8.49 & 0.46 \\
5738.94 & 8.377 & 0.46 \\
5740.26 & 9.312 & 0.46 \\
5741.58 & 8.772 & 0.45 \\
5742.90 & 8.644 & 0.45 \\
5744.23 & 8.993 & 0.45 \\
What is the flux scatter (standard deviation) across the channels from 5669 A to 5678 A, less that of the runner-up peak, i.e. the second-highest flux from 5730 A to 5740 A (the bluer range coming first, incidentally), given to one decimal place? -8.1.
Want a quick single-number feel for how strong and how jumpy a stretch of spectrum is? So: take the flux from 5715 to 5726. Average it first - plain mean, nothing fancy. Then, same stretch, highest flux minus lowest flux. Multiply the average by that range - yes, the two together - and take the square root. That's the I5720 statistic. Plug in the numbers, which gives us 3.6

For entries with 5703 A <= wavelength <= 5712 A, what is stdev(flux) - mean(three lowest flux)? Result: -7.5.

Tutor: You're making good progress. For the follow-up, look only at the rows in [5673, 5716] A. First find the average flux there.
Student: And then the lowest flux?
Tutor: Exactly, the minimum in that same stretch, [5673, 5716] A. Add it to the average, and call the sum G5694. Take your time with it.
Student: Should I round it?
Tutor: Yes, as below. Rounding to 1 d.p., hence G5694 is 15.4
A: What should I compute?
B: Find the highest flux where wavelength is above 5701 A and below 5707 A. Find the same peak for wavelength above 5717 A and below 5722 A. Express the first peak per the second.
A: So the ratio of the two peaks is 0.96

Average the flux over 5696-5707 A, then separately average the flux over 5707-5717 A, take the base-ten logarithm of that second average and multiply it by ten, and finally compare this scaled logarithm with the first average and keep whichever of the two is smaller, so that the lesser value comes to 8.219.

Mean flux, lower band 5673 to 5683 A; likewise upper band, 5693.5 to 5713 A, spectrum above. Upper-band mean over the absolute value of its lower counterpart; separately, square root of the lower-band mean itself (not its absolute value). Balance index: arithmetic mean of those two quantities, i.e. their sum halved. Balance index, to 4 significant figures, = 1.930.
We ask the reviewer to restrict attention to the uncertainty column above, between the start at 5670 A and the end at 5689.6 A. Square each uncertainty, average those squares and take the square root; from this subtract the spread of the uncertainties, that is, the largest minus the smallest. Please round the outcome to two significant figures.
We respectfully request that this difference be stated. 0.34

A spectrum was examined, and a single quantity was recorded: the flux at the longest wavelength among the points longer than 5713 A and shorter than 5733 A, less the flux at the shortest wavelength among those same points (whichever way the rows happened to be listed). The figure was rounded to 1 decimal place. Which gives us 1.0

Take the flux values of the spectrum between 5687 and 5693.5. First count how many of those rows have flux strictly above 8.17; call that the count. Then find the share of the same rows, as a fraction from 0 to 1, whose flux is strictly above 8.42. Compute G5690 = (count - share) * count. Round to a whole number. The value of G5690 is 14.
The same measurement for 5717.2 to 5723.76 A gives 8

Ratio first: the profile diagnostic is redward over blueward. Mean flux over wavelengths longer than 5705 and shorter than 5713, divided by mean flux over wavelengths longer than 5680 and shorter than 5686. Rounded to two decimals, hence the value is 0.97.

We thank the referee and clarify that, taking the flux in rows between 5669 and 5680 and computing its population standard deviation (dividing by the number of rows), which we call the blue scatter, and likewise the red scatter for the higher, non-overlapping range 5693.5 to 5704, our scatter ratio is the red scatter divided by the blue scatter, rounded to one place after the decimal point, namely 1.0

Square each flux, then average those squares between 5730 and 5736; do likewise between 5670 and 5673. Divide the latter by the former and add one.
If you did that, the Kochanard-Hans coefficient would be 1.89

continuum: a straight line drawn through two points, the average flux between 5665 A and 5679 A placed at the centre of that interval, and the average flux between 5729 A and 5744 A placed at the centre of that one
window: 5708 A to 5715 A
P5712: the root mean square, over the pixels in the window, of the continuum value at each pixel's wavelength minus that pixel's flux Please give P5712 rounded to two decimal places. 0.62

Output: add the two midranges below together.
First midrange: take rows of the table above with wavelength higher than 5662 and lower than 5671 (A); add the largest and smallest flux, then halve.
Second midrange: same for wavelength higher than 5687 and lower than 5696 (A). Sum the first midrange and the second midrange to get 16.4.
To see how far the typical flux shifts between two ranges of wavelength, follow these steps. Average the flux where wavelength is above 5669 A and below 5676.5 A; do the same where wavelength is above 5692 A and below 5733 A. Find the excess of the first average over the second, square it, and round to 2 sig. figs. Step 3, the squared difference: 0.12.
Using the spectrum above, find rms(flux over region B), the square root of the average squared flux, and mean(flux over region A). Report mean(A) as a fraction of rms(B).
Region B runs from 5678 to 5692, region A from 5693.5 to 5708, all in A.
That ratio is 0.99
